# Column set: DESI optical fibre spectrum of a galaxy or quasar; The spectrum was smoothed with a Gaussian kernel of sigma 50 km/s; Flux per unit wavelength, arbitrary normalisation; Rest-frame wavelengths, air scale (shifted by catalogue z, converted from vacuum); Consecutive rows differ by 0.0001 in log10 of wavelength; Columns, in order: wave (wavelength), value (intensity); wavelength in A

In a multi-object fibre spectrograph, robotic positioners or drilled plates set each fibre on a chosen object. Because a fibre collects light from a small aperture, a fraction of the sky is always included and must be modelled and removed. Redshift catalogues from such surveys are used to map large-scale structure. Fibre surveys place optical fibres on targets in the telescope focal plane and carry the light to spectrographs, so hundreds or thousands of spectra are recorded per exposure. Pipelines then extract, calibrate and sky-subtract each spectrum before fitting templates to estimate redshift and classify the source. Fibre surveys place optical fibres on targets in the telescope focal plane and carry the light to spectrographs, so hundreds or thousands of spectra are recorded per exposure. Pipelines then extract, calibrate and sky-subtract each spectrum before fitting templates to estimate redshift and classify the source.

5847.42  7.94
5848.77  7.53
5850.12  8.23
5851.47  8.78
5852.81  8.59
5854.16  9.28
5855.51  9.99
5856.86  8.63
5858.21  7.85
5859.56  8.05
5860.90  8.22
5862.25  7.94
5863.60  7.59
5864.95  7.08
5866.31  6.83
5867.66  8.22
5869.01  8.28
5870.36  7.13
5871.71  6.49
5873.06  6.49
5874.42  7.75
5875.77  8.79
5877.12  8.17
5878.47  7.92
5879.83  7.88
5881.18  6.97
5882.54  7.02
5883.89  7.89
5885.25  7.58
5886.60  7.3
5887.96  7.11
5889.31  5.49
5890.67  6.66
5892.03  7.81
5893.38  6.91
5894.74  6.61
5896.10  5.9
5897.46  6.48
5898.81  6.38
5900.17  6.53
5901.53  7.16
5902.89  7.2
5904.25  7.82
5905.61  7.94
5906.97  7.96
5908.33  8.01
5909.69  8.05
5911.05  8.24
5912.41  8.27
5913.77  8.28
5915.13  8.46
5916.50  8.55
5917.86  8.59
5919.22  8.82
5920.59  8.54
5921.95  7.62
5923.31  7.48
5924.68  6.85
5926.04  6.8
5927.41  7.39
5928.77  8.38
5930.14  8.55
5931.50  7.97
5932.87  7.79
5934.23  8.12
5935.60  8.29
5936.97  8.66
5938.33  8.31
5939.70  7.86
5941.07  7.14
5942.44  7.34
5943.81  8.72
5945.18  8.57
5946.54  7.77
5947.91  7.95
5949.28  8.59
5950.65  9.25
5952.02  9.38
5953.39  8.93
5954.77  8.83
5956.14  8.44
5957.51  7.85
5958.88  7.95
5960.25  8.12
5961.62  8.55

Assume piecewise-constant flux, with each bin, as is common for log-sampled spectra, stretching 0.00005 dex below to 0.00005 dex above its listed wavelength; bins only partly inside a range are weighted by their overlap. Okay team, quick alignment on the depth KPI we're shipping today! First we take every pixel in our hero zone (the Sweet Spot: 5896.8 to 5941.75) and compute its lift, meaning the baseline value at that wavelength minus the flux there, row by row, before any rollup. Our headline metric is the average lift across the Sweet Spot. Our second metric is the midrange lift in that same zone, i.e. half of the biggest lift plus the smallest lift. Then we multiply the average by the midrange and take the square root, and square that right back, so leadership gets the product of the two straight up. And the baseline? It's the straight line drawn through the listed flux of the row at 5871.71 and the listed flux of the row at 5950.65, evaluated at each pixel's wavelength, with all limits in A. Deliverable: 0.18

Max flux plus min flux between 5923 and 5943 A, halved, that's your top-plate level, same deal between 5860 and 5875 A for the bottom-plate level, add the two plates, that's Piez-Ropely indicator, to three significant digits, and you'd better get 15.1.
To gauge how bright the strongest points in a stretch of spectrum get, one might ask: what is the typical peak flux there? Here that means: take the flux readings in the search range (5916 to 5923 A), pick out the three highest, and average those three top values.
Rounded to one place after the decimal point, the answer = 8.7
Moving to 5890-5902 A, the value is 7.3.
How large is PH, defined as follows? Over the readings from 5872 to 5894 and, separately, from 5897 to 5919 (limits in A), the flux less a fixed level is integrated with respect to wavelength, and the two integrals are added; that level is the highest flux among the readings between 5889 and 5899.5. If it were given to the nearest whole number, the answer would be -11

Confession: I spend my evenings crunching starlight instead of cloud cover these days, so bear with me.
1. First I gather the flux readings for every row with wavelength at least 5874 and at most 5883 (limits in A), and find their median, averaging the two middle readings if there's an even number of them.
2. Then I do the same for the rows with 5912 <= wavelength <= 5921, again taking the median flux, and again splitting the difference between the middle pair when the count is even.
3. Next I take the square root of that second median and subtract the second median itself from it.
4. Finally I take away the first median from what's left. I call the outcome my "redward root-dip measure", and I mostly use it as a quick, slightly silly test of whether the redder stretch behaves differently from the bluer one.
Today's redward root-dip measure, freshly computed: -13.5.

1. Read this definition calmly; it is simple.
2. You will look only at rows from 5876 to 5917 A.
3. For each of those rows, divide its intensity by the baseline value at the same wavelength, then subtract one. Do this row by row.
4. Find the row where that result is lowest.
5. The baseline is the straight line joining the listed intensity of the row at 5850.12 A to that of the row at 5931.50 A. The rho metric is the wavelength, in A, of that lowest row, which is 5889.31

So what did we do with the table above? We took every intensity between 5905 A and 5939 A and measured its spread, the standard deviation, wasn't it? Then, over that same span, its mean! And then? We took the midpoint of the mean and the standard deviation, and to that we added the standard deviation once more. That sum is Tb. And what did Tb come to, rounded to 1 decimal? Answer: 4.8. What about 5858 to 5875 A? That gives 4.7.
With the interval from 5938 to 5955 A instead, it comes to 5.2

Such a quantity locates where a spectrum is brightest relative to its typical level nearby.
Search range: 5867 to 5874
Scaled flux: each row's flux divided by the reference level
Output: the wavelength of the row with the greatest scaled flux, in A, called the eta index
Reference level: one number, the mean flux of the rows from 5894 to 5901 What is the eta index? 5869.01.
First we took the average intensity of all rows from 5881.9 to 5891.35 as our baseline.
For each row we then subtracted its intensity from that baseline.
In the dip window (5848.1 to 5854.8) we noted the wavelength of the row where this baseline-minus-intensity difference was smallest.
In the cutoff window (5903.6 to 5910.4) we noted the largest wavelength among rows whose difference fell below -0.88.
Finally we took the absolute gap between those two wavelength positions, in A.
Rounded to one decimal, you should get 55.5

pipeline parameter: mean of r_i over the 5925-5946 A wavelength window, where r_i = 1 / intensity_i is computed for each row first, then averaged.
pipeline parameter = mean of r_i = 0.126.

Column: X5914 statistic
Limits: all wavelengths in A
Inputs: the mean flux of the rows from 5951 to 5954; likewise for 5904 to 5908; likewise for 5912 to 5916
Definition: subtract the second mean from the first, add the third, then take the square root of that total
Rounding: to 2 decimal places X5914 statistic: 3.10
